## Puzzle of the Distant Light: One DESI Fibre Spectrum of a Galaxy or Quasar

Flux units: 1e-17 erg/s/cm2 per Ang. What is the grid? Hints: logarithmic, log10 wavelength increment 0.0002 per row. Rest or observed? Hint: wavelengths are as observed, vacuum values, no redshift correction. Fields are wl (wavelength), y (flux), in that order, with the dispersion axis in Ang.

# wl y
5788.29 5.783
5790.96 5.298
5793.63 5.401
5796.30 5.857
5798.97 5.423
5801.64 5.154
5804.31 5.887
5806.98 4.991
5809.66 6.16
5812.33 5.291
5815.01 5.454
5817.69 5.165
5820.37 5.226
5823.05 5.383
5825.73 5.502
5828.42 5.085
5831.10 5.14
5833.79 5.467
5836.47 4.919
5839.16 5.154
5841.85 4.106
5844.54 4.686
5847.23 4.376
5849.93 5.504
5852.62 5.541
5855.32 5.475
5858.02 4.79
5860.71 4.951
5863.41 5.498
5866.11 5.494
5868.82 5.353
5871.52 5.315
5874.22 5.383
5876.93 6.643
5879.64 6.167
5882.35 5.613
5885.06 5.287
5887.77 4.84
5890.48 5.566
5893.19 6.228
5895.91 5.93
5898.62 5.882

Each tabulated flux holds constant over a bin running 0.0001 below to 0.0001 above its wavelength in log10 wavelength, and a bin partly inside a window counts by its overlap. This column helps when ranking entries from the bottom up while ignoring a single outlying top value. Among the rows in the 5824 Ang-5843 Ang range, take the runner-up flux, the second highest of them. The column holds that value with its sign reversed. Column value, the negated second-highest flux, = -5.47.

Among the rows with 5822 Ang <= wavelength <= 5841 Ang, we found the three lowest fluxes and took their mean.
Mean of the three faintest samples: 5.05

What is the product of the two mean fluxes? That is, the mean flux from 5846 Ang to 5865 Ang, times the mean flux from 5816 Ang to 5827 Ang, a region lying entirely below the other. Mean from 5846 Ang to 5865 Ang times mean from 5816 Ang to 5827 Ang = 27.5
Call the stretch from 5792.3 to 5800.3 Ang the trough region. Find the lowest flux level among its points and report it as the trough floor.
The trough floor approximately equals 5.401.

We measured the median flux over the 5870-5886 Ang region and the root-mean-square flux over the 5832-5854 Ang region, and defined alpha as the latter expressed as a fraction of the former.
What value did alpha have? 0.91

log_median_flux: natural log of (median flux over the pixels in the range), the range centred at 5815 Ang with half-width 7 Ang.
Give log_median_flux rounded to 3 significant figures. 1.67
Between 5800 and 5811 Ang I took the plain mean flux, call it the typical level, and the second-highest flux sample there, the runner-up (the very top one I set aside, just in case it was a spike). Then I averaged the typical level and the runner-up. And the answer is 5.72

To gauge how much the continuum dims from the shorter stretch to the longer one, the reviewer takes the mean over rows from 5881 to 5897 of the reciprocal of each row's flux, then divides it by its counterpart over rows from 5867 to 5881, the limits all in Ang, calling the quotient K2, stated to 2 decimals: 1.03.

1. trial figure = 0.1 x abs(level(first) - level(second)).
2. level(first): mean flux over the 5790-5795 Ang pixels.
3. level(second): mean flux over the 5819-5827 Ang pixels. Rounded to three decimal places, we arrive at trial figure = 0.002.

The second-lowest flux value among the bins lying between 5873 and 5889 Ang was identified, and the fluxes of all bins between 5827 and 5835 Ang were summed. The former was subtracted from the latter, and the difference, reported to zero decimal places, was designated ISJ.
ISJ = 10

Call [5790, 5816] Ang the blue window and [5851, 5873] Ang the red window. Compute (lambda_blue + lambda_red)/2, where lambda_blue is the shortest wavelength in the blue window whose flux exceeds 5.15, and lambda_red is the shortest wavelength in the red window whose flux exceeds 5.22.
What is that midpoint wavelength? 5821.8 Ang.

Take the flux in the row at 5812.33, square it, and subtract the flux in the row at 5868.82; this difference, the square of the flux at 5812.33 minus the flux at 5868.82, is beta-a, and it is 23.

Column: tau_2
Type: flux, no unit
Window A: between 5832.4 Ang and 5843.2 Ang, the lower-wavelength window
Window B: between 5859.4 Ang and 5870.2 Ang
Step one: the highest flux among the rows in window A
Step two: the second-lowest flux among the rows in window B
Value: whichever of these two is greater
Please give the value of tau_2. 5.47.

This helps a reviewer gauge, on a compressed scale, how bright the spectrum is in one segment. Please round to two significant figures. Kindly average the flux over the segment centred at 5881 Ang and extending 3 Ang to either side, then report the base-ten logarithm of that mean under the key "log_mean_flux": 0.77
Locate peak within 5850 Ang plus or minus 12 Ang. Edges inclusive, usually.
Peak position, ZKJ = 5852.62 Ang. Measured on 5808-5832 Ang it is 5809.66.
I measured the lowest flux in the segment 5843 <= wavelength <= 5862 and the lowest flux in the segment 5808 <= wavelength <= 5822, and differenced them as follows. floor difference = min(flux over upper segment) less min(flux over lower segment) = -0.79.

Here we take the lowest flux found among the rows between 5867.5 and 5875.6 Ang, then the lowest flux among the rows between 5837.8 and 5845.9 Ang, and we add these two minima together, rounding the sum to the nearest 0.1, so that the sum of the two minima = 9.4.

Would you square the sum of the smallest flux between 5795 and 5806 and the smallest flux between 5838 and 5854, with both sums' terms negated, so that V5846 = 86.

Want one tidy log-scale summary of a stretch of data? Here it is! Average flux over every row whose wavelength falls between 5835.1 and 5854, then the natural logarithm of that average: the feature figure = 1.59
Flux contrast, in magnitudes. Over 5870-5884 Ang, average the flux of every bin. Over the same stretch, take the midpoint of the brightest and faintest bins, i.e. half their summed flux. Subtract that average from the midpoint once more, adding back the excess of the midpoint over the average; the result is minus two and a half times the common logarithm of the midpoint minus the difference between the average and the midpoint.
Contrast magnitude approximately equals -1.97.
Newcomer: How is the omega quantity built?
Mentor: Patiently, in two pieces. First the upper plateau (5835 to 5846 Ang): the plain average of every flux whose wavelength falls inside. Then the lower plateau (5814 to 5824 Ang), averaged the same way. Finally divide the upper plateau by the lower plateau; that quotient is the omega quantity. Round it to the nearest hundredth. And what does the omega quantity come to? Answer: 0.89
